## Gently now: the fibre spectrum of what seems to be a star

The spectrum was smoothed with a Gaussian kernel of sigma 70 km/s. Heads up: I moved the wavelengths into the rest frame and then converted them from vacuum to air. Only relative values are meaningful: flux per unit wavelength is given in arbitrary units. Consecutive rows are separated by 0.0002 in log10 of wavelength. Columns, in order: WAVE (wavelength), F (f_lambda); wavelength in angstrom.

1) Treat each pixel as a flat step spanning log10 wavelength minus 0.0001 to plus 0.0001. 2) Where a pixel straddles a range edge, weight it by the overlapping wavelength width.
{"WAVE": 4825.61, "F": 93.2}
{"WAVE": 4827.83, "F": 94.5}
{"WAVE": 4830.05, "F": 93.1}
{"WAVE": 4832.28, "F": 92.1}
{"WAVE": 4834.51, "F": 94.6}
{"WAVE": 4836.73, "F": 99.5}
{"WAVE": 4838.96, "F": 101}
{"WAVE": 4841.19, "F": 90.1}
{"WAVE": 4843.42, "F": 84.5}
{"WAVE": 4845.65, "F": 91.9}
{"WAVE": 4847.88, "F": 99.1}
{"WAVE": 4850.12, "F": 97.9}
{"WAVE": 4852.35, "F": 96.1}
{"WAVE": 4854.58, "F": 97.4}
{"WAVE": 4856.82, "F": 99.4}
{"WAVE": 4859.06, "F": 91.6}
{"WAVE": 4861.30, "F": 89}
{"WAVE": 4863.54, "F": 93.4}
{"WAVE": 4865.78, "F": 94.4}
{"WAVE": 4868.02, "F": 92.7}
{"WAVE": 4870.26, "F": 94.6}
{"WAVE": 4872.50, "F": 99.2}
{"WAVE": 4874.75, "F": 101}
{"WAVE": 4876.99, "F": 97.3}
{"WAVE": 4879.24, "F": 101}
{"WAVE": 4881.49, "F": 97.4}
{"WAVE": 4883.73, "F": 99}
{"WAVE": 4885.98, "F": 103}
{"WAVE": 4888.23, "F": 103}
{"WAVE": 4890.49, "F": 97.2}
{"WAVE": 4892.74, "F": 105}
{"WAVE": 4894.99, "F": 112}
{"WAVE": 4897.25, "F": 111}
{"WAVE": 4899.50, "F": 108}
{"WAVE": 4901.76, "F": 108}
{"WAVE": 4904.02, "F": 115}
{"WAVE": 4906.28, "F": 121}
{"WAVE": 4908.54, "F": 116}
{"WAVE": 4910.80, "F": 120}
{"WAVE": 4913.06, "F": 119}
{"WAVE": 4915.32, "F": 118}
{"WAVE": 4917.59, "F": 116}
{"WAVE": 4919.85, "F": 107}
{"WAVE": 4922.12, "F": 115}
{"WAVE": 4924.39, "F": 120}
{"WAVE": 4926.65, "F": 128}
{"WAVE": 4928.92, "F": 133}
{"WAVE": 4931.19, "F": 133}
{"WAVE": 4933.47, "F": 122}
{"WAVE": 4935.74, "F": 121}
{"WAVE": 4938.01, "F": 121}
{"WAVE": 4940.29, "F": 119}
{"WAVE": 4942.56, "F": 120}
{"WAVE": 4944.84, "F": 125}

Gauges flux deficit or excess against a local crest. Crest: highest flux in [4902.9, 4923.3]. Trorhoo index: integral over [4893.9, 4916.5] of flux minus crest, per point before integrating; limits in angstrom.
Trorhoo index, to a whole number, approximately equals -140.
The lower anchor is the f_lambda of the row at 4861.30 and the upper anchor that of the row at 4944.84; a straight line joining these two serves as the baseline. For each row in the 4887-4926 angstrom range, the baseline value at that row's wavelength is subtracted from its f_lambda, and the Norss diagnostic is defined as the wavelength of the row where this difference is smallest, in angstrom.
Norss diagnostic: 4919.85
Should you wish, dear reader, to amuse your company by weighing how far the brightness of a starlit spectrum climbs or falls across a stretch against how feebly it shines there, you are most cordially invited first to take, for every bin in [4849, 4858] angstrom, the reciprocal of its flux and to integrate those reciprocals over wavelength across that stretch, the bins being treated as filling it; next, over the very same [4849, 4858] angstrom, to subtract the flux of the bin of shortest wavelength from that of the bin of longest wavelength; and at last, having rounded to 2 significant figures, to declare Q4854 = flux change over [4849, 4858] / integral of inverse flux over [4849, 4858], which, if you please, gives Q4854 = 16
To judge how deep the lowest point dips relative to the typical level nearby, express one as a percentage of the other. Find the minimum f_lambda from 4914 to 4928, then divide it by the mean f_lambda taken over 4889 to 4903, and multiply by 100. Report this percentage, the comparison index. 100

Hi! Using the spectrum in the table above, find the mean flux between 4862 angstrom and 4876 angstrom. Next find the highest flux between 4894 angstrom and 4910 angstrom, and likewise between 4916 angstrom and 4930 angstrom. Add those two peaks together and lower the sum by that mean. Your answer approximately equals 158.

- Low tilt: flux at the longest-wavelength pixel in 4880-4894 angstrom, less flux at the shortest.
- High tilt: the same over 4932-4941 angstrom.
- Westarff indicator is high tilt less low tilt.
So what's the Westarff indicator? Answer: -11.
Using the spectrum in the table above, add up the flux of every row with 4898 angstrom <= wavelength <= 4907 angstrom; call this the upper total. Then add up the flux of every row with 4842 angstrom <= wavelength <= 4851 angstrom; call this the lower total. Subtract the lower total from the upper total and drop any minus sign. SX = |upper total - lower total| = 79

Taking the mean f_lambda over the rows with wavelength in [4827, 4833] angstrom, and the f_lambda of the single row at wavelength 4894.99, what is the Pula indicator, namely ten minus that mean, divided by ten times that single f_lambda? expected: -0.0743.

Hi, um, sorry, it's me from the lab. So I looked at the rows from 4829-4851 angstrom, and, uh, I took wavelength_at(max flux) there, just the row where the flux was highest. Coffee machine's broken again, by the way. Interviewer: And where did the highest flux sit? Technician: 4838.96 angstrom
